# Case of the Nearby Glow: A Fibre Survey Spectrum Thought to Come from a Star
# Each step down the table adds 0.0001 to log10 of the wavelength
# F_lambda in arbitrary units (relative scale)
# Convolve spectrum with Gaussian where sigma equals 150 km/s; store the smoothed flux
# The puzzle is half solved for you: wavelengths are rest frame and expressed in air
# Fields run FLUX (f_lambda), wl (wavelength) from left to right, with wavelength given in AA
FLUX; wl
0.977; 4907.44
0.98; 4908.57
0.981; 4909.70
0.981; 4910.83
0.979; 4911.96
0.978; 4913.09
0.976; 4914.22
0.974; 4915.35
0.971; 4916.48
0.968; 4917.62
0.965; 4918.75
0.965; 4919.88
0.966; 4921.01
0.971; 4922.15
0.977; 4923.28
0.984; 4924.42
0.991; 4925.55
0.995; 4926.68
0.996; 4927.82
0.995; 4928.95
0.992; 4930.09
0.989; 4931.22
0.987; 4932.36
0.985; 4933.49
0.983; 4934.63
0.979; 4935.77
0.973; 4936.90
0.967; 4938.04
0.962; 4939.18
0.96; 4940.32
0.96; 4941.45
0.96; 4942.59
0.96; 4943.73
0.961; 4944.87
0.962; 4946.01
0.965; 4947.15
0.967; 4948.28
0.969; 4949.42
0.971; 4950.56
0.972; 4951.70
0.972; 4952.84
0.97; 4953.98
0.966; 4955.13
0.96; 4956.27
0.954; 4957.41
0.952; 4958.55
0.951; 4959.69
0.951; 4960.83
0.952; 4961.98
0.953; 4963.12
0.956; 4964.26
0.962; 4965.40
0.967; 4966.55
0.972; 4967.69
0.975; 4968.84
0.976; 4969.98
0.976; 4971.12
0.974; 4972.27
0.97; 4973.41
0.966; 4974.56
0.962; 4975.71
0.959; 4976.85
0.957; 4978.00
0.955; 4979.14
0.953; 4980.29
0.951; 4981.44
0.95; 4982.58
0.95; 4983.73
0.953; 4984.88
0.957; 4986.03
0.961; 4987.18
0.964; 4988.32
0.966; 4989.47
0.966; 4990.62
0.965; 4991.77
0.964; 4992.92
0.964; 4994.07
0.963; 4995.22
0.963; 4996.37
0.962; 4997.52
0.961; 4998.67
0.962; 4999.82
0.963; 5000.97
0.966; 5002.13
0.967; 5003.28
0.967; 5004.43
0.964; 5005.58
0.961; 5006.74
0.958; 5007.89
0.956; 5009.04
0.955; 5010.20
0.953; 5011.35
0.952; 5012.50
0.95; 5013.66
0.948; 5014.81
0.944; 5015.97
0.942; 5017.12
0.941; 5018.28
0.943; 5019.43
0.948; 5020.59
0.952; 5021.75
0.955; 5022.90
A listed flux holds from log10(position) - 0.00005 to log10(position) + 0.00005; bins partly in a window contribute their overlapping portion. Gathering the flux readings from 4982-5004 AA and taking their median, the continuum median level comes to 0.963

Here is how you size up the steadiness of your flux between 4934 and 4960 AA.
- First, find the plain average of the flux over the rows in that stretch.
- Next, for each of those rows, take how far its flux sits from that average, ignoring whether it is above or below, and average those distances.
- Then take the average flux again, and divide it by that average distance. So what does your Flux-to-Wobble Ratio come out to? 151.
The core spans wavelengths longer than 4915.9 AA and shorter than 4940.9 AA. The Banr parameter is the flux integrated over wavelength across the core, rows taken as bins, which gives 24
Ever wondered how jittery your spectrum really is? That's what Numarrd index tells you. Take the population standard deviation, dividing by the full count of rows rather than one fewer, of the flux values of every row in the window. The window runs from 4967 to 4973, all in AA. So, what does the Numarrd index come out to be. 0.0015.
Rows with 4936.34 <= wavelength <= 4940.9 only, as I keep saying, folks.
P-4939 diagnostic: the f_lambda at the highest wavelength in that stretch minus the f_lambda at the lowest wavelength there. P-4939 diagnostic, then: -0.0130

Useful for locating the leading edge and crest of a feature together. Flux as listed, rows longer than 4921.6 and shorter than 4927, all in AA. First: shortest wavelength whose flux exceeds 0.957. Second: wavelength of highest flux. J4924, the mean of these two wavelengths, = 4924.4 AA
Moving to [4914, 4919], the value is 4914.2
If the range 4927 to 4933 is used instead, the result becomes 4927.8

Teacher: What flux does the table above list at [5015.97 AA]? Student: 0.944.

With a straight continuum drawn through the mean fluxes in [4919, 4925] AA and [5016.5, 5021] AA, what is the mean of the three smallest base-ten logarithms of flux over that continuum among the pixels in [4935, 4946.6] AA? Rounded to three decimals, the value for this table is -0.003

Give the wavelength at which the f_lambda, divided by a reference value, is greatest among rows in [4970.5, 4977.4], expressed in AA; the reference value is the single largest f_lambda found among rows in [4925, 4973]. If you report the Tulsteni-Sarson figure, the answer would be 4971.12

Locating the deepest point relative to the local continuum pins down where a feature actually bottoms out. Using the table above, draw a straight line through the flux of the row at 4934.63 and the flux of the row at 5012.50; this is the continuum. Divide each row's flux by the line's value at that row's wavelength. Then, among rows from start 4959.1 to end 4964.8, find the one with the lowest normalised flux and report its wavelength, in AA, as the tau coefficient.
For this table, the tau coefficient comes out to 4959.69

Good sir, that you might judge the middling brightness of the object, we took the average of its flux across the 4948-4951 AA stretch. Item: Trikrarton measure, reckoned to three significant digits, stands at 0.969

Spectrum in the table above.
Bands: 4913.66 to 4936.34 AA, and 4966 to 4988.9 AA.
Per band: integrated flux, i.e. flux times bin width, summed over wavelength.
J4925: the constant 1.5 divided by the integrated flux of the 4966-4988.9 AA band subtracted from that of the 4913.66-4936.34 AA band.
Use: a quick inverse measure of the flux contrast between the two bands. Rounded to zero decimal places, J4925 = 8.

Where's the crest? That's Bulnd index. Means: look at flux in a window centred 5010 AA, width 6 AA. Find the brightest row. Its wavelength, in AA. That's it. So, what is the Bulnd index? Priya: 5007.89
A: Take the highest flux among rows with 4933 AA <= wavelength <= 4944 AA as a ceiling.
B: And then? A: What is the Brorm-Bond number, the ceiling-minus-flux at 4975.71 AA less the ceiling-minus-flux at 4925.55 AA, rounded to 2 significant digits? 0.029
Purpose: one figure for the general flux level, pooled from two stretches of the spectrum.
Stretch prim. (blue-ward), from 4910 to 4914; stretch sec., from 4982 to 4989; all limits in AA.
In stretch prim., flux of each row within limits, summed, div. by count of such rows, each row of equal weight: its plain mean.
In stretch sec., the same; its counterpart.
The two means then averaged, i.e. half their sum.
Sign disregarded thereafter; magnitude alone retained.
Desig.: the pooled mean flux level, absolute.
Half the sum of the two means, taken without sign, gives 0.968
